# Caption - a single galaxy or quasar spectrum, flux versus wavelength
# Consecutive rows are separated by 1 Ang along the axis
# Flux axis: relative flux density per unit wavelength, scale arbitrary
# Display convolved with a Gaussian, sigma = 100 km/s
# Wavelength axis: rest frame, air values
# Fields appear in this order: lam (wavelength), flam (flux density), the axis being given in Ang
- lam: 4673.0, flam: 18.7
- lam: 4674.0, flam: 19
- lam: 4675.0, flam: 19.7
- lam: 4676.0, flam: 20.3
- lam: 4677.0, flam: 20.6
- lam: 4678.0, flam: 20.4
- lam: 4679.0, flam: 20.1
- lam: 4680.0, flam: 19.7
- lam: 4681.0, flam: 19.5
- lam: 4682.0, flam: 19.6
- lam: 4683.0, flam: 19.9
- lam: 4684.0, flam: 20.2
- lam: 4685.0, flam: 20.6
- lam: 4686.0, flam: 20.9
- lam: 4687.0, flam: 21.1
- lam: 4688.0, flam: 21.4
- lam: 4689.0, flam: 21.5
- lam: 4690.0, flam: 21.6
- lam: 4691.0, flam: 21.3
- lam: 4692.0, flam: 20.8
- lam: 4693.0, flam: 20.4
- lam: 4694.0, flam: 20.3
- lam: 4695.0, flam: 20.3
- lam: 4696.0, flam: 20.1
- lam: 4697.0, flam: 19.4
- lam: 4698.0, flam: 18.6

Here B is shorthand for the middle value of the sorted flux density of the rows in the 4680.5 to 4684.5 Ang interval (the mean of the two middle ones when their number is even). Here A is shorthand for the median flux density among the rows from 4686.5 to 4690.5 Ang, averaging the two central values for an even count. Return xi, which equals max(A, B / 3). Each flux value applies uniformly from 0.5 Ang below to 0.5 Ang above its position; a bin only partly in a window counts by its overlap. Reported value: 21.45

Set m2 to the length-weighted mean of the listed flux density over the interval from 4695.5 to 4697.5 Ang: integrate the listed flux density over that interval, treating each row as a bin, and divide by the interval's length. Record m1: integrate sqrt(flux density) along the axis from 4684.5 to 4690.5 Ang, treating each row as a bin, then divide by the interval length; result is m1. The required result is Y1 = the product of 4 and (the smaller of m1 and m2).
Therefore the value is 18.4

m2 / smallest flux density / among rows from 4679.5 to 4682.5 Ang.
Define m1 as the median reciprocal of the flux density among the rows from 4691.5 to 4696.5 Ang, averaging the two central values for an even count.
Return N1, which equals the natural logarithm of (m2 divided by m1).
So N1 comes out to 5.98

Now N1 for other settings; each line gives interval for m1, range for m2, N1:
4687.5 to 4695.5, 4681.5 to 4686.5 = 6.02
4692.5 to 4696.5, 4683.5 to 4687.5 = 6.02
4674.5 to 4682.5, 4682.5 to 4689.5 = 5.98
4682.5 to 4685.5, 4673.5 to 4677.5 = 5.95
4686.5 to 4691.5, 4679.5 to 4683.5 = 6.03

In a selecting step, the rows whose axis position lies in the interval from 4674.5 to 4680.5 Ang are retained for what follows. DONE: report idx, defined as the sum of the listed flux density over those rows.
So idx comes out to 121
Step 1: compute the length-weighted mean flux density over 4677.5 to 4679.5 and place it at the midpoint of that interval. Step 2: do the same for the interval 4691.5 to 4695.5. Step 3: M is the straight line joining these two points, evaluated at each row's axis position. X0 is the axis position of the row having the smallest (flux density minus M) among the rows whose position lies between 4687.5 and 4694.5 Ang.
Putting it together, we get 4694.0 Ang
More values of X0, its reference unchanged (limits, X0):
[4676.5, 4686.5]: 4681.0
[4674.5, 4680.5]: 4680.0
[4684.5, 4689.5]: 4685.0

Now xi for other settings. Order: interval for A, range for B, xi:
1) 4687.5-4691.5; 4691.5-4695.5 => 21.45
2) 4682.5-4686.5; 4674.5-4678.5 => 20.40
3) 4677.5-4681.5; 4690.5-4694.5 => 19.90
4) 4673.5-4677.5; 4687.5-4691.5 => 20.00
